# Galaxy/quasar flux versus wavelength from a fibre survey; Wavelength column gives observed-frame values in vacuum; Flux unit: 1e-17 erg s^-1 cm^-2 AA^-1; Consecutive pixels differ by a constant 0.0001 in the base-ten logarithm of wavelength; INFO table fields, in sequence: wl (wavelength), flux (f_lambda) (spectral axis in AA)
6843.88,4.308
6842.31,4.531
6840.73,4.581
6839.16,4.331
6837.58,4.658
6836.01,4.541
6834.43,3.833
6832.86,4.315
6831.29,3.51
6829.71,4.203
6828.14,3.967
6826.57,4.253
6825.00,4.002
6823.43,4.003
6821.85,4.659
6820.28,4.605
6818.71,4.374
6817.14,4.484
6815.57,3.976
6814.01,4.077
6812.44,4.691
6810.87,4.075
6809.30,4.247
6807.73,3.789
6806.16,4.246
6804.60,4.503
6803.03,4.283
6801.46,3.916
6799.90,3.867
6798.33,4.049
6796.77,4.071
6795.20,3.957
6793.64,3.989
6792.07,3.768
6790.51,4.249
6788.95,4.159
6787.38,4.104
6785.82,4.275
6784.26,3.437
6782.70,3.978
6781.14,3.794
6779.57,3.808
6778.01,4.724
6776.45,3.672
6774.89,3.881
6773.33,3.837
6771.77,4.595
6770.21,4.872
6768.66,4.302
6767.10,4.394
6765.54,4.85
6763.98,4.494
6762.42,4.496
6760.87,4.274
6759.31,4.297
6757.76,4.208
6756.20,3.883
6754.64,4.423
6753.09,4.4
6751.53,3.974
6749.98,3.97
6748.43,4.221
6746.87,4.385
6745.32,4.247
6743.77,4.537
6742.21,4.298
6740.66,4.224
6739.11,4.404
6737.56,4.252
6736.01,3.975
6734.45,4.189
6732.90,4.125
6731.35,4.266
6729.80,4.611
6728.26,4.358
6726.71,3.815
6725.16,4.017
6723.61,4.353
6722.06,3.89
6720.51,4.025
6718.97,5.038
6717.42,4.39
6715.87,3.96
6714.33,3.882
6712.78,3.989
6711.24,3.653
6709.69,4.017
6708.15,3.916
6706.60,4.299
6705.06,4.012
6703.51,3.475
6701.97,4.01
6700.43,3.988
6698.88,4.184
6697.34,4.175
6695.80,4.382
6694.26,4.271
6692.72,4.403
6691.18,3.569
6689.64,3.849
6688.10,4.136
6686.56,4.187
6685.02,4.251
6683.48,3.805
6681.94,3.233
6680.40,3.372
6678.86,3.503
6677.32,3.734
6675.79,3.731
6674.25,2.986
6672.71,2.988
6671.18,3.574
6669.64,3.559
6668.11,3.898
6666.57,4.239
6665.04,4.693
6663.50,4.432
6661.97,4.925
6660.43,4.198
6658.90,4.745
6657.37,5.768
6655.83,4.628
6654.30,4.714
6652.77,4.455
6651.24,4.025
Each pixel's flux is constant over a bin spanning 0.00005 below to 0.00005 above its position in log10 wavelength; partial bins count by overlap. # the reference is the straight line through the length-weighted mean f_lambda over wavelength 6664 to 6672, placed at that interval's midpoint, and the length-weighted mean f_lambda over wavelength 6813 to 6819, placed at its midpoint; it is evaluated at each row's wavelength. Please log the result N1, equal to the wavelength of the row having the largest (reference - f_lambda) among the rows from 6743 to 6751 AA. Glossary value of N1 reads 6749.98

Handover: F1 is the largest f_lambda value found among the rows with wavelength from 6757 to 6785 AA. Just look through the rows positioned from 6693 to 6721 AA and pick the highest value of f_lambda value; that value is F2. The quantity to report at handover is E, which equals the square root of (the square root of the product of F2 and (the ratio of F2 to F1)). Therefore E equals 1.511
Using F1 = 4.872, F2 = 5.038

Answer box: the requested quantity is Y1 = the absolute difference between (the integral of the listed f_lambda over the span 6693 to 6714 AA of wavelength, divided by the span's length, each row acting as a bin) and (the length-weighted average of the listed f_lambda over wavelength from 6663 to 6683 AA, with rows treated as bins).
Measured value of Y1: 0.36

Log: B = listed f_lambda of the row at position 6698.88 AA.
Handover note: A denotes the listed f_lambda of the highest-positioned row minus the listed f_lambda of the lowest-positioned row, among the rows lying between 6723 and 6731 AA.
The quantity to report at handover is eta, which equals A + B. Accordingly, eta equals 4.44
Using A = 0.3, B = 4.184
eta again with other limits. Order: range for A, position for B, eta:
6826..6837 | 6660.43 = 4.49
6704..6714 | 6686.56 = 4.16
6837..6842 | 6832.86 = 4.24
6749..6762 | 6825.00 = 4.31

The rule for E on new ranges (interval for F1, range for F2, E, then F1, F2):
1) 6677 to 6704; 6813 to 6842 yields 1.490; 4.403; 4.659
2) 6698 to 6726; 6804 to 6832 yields 1.446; 5.038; 4.691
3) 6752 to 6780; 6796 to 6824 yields 1.458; 4.872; 4.691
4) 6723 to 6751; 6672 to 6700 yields 1.432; 4.611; 4.403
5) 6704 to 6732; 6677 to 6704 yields 1.401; 5.038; 4.403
